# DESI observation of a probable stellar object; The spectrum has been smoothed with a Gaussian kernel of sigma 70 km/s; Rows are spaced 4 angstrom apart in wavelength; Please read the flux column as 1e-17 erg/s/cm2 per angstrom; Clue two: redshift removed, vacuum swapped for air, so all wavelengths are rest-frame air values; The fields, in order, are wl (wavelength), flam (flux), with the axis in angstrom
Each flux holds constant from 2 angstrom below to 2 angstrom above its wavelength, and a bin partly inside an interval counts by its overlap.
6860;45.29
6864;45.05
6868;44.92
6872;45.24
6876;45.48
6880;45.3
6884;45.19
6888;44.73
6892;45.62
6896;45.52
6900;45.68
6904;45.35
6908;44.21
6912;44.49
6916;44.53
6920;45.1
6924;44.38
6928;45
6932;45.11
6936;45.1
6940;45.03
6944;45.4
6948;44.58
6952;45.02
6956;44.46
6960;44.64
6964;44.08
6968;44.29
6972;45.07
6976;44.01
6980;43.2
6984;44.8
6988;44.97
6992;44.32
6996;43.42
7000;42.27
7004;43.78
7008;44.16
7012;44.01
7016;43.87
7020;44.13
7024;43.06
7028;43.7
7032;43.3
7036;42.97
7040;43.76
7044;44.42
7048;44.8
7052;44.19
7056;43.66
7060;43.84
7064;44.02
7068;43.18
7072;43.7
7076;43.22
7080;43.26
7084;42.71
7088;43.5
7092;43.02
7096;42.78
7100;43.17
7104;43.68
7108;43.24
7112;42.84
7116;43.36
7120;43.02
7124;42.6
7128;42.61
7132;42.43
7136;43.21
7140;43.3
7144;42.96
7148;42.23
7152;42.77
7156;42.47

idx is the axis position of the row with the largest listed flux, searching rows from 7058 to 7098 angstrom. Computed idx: 7064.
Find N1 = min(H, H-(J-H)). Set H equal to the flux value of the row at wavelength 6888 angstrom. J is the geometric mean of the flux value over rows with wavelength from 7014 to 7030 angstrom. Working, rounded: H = 44.73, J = 43.7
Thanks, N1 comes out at 44.7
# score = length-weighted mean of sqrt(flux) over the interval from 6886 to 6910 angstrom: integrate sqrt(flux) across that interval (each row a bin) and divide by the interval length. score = 6.72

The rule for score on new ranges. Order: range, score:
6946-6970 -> 6.67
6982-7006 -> 6.63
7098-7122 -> 6.57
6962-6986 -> 6.65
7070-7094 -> 6.58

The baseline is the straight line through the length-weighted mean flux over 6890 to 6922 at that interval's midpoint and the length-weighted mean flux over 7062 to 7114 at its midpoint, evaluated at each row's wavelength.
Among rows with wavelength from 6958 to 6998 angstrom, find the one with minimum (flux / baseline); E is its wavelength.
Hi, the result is 6980 angstrom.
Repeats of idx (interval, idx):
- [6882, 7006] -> 6900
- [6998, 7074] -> 7048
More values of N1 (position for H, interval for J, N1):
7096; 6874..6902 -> 40.2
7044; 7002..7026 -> 44.4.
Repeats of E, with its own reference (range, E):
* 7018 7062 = 7024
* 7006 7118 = 7024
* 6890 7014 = 7000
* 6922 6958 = 6924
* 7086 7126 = 7096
